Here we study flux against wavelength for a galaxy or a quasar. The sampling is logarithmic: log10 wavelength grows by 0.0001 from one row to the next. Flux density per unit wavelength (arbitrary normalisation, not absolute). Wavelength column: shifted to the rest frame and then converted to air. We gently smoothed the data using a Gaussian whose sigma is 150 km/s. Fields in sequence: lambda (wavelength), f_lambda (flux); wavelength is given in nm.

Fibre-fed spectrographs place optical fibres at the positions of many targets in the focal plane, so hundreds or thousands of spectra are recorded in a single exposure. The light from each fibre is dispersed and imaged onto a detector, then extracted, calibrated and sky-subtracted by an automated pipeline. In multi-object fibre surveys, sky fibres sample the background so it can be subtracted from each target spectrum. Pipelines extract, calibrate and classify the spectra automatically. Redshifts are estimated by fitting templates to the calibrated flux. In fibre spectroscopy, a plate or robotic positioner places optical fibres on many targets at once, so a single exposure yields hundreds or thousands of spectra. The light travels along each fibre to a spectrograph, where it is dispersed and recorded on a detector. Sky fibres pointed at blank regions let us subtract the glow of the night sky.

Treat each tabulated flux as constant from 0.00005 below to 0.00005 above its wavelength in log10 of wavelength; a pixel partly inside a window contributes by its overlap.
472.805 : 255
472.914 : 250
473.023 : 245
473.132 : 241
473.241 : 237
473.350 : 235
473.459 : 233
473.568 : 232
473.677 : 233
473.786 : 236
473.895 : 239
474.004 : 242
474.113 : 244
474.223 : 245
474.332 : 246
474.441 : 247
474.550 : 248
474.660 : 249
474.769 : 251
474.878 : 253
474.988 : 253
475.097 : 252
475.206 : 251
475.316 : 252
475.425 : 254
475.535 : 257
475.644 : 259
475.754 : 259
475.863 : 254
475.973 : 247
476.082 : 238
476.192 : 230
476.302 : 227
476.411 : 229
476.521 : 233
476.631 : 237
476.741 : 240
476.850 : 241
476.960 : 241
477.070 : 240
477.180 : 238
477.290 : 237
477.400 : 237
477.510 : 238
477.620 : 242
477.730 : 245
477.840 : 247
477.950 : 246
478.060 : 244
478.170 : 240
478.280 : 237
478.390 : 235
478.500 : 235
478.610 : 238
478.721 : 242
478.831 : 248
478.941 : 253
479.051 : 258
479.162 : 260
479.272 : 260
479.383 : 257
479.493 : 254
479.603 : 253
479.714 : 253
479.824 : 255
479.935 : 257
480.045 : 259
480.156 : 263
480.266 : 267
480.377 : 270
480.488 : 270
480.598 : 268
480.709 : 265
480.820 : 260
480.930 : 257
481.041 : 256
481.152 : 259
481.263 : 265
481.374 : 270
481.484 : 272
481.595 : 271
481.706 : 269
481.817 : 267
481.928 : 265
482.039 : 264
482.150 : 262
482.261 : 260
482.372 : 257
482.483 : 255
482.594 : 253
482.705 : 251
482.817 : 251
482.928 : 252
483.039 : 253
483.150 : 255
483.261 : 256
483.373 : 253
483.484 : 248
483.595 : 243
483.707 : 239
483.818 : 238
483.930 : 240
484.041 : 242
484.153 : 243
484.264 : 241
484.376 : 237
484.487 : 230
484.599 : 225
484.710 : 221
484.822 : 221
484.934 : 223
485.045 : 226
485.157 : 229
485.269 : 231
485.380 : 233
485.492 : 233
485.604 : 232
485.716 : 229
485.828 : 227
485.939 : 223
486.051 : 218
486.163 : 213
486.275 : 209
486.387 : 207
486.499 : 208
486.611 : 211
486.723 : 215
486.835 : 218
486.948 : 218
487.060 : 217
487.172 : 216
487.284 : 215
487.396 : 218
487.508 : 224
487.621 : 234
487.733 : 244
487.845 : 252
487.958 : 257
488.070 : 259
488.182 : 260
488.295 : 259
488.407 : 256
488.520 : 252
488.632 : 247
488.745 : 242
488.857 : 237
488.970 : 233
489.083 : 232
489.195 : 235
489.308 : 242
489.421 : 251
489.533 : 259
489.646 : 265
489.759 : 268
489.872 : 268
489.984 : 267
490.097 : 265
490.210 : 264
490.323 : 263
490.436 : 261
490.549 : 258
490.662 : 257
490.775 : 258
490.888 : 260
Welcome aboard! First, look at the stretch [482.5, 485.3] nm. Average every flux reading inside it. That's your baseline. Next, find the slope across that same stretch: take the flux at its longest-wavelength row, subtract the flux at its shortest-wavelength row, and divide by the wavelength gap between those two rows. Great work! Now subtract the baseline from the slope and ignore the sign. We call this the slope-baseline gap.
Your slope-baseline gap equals 248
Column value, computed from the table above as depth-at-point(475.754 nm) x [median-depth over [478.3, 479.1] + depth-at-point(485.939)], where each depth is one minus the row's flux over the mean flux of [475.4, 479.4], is -0.0058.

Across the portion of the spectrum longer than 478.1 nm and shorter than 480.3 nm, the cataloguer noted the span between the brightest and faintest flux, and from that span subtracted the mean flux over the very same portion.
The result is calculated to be -219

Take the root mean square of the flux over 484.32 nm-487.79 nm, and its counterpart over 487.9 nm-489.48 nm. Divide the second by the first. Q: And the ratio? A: 1.11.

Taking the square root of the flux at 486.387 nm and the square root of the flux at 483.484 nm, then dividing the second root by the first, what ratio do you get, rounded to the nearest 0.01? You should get 1.09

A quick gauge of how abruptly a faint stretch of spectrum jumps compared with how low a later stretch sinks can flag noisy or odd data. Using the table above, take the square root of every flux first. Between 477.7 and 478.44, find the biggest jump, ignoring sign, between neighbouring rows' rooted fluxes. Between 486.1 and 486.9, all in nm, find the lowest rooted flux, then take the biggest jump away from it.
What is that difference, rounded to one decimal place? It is 14.3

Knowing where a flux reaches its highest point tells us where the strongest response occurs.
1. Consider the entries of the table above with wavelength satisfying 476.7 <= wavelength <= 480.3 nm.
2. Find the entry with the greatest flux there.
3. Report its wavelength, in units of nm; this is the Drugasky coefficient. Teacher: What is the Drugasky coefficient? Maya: 480.266 nm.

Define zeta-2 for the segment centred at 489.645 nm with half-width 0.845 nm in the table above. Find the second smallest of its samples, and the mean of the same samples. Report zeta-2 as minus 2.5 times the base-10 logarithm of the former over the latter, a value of 0.094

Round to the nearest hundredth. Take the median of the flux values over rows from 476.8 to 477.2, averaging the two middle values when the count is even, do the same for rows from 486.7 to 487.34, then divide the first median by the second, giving 1.11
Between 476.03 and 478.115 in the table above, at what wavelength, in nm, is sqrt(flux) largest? 477.840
